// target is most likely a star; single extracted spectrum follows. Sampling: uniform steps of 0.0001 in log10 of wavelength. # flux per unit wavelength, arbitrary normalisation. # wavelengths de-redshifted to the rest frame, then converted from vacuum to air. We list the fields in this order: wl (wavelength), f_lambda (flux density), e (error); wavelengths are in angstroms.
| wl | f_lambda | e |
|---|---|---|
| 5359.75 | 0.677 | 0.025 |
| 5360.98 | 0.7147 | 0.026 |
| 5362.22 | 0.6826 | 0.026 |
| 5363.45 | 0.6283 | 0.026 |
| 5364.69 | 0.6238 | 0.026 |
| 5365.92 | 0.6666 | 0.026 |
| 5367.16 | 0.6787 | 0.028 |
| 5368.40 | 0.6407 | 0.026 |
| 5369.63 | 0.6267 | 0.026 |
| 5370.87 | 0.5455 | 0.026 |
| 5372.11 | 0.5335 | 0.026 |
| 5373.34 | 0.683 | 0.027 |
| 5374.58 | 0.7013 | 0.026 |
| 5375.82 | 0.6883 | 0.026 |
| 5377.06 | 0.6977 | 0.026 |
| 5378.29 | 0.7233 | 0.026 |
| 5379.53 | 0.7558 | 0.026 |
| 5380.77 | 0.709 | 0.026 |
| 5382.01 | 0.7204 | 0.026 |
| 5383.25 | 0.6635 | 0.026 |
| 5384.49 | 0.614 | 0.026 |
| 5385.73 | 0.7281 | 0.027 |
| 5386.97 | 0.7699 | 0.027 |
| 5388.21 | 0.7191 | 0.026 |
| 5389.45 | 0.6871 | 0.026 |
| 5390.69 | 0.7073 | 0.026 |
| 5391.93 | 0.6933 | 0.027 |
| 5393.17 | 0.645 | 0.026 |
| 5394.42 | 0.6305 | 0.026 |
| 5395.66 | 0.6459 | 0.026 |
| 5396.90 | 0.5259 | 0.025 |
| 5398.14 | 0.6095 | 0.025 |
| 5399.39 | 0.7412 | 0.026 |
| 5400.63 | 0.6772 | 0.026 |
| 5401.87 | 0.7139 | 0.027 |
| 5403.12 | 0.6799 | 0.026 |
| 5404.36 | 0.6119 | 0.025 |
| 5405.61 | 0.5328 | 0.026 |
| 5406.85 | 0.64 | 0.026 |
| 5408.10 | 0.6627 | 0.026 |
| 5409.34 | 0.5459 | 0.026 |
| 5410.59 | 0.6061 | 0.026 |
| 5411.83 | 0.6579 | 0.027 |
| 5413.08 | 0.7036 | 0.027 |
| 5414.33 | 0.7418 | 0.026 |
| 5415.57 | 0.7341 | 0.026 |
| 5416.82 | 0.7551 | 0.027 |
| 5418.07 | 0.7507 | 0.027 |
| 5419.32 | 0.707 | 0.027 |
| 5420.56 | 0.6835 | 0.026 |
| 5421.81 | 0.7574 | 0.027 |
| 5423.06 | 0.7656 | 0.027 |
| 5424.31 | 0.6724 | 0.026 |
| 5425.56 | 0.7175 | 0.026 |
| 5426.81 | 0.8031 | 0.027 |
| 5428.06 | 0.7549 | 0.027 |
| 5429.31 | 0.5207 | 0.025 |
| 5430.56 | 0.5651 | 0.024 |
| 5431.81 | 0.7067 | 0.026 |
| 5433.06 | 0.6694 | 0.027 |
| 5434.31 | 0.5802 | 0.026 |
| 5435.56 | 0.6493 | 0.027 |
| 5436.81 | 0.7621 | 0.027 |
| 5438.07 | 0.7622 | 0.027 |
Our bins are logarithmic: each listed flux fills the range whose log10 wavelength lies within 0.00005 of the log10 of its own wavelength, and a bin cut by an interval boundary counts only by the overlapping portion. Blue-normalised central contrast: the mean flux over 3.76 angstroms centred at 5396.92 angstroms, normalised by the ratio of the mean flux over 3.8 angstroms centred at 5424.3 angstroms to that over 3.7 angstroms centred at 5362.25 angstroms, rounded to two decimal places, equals 0.56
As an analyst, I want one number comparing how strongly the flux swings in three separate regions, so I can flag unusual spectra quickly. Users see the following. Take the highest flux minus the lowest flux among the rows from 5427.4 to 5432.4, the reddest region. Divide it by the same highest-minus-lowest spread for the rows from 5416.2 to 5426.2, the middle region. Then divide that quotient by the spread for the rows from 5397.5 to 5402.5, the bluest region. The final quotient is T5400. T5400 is 19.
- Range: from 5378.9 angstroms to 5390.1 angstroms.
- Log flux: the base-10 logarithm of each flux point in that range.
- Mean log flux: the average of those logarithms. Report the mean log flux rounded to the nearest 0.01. -0.15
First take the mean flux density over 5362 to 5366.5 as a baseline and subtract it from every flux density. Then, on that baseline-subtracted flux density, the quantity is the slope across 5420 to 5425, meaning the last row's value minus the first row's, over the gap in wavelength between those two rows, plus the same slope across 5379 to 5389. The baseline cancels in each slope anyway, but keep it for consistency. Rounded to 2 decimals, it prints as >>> -0.01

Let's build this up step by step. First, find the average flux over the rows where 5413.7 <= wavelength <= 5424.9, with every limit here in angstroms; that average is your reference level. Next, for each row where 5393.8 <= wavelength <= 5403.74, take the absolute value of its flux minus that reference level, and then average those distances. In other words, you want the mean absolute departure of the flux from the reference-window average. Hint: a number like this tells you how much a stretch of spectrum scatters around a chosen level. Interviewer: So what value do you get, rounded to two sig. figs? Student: 0.080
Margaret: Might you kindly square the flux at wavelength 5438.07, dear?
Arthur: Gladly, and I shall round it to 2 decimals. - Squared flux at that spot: 0.58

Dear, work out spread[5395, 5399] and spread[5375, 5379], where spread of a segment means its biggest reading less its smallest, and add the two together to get 0.155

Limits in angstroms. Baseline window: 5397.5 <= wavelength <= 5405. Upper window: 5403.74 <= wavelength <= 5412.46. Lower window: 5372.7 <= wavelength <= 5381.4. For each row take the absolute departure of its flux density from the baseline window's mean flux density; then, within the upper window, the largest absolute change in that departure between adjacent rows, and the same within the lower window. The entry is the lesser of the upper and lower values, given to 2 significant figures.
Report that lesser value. 0.047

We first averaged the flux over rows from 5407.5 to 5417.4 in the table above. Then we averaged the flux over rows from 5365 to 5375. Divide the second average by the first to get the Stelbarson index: 0.94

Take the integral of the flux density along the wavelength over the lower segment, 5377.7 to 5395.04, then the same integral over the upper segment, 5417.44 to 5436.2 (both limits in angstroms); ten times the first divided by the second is 9.4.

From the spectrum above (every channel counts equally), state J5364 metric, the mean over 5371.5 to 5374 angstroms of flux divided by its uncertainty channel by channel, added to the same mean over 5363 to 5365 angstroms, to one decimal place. 47.0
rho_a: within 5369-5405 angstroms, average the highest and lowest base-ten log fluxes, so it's -0.196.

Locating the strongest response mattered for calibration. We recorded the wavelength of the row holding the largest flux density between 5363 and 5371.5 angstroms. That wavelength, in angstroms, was 5367.16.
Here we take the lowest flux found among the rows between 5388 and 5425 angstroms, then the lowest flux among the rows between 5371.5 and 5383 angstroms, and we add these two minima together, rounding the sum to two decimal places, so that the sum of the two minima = 1.06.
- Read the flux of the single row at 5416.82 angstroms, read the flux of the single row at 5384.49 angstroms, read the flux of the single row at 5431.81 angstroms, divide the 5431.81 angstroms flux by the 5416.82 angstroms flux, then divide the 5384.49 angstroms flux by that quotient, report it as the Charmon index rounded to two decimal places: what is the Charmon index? 0.66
